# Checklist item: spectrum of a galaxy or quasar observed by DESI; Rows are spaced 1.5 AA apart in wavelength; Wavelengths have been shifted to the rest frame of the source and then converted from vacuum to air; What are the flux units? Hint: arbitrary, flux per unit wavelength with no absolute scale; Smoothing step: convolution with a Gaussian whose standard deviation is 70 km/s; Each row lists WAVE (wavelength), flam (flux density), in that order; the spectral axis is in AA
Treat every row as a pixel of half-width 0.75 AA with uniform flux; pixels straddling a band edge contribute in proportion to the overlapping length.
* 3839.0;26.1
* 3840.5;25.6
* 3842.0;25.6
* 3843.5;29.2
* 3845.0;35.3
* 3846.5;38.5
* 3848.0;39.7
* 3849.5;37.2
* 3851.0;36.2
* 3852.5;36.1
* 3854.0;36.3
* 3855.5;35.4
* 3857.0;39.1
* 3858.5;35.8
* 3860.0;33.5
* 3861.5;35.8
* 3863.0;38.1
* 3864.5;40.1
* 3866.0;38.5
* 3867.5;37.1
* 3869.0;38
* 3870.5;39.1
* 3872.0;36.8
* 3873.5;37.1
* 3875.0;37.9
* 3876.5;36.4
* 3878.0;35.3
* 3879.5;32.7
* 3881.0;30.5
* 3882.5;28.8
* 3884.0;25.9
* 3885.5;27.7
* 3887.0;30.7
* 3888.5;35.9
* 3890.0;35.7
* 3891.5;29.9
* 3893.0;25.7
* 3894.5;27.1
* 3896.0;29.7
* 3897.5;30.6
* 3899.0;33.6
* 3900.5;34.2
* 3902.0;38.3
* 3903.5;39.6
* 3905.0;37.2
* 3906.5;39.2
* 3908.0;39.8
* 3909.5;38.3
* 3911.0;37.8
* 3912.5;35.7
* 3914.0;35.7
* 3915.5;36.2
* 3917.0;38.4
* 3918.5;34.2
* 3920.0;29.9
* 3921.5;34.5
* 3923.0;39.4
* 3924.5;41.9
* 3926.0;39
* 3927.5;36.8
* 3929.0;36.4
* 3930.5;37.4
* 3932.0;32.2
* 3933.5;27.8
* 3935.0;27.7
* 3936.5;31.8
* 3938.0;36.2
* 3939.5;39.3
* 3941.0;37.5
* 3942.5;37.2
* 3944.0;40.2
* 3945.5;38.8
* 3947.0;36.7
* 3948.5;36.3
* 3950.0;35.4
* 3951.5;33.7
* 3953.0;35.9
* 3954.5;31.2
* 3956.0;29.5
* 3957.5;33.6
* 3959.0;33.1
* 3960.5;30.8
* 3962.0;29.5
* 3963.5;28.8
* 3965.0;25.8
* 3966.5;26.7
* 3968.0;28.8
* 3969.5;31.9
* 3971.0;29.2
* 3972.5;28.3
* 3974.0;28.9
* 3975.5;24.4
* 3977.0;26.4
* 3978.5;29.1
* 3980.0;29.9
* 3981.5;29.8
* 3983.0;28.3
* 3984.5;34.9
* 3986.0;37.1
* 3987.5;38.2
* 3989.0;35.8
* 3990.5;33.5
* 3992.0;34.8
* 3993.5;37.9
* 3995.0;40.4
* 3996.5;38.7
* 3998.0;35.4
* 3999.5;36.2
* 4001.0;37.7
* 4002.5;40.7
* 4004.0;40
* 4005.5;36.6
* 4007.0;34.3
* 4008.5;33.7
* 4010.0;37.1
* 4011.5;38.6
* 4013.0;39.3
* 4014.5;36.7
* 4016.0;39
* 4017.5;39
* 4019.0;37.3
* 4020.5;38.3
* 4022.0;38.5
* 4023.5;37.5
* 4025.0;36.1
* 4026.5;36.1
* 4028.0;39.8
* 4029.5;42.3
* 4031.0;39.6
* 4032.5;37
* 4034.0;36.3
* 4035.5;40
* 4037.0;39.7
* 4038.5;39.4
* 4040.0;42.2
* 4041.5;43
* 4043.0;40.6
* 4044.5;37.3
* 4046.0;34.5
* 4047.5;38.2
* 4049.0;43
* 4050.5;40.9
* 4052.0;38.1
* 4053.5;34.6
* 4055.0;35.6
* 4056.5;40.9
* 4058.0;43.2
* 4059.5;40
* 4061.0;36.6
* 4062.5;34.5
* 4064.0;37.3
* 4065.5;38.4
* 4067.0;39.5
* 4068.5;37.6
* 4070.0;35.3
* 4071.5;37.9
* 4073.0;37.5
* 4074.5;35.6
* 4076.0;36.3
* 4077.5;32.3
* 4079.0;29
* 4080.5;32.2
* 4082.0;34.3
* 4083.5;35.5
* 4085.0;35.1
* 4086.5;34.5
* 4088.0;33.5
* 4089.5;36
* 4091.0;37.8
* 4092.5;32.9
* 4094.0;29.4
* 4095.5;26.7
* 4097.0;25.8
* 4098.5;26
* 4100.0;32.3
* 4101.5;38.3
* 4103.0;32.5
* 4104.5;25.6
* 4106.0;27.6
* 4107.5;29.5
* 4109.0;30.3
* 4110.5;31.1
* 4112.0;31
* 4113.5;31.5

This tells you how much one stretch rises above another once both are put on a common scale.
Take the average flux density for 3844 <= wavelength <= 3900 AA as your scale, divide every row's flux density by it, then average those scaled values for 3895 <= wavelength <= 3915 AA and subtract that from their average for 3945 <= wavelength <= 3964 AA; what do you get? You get -0.08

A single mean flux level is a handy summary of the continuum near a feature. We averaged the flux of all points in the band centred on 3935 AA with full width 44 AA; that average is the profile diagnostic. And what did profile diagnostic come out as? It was 35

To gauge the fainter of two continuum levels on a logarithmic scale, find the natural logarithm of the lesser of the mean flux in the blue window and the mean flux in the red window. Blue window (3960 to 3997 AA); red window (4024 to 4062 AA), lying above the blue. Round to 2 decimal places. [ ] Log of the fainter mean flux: 3.45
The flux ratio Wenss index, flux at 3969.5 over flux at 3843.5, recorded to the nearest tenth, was 1.1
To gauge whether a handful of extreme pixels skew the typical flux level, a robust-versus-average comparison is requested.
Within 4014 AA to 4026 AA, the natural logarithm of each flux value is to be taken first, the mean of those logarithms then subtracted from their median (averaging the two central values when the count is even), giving 0.003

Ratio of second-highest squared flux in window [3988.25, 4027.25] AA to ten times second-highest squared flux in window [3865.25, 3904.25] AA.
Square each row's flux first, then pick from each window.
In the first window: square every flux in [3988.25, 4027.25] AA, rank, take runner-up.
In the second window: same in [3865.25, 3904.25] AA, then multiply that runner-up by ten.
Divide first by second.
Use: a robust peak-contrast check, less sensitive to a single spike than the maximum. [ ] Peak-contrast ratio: 0.107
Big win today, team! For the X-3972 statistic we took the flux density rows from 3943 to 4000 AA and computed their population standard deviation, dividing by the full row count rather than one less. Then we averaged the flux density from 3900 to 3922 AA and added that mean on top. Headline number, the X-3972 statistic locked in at 40.9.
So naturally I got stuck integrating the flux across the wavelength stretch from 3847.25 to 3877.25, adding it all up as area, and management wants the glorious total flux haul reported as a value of 1116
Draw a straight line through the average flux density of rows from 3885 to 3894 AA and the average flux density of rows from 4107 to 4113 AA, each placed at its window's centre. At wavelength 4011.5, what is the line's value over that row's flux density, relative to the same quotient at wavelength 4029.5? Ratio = 1.1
